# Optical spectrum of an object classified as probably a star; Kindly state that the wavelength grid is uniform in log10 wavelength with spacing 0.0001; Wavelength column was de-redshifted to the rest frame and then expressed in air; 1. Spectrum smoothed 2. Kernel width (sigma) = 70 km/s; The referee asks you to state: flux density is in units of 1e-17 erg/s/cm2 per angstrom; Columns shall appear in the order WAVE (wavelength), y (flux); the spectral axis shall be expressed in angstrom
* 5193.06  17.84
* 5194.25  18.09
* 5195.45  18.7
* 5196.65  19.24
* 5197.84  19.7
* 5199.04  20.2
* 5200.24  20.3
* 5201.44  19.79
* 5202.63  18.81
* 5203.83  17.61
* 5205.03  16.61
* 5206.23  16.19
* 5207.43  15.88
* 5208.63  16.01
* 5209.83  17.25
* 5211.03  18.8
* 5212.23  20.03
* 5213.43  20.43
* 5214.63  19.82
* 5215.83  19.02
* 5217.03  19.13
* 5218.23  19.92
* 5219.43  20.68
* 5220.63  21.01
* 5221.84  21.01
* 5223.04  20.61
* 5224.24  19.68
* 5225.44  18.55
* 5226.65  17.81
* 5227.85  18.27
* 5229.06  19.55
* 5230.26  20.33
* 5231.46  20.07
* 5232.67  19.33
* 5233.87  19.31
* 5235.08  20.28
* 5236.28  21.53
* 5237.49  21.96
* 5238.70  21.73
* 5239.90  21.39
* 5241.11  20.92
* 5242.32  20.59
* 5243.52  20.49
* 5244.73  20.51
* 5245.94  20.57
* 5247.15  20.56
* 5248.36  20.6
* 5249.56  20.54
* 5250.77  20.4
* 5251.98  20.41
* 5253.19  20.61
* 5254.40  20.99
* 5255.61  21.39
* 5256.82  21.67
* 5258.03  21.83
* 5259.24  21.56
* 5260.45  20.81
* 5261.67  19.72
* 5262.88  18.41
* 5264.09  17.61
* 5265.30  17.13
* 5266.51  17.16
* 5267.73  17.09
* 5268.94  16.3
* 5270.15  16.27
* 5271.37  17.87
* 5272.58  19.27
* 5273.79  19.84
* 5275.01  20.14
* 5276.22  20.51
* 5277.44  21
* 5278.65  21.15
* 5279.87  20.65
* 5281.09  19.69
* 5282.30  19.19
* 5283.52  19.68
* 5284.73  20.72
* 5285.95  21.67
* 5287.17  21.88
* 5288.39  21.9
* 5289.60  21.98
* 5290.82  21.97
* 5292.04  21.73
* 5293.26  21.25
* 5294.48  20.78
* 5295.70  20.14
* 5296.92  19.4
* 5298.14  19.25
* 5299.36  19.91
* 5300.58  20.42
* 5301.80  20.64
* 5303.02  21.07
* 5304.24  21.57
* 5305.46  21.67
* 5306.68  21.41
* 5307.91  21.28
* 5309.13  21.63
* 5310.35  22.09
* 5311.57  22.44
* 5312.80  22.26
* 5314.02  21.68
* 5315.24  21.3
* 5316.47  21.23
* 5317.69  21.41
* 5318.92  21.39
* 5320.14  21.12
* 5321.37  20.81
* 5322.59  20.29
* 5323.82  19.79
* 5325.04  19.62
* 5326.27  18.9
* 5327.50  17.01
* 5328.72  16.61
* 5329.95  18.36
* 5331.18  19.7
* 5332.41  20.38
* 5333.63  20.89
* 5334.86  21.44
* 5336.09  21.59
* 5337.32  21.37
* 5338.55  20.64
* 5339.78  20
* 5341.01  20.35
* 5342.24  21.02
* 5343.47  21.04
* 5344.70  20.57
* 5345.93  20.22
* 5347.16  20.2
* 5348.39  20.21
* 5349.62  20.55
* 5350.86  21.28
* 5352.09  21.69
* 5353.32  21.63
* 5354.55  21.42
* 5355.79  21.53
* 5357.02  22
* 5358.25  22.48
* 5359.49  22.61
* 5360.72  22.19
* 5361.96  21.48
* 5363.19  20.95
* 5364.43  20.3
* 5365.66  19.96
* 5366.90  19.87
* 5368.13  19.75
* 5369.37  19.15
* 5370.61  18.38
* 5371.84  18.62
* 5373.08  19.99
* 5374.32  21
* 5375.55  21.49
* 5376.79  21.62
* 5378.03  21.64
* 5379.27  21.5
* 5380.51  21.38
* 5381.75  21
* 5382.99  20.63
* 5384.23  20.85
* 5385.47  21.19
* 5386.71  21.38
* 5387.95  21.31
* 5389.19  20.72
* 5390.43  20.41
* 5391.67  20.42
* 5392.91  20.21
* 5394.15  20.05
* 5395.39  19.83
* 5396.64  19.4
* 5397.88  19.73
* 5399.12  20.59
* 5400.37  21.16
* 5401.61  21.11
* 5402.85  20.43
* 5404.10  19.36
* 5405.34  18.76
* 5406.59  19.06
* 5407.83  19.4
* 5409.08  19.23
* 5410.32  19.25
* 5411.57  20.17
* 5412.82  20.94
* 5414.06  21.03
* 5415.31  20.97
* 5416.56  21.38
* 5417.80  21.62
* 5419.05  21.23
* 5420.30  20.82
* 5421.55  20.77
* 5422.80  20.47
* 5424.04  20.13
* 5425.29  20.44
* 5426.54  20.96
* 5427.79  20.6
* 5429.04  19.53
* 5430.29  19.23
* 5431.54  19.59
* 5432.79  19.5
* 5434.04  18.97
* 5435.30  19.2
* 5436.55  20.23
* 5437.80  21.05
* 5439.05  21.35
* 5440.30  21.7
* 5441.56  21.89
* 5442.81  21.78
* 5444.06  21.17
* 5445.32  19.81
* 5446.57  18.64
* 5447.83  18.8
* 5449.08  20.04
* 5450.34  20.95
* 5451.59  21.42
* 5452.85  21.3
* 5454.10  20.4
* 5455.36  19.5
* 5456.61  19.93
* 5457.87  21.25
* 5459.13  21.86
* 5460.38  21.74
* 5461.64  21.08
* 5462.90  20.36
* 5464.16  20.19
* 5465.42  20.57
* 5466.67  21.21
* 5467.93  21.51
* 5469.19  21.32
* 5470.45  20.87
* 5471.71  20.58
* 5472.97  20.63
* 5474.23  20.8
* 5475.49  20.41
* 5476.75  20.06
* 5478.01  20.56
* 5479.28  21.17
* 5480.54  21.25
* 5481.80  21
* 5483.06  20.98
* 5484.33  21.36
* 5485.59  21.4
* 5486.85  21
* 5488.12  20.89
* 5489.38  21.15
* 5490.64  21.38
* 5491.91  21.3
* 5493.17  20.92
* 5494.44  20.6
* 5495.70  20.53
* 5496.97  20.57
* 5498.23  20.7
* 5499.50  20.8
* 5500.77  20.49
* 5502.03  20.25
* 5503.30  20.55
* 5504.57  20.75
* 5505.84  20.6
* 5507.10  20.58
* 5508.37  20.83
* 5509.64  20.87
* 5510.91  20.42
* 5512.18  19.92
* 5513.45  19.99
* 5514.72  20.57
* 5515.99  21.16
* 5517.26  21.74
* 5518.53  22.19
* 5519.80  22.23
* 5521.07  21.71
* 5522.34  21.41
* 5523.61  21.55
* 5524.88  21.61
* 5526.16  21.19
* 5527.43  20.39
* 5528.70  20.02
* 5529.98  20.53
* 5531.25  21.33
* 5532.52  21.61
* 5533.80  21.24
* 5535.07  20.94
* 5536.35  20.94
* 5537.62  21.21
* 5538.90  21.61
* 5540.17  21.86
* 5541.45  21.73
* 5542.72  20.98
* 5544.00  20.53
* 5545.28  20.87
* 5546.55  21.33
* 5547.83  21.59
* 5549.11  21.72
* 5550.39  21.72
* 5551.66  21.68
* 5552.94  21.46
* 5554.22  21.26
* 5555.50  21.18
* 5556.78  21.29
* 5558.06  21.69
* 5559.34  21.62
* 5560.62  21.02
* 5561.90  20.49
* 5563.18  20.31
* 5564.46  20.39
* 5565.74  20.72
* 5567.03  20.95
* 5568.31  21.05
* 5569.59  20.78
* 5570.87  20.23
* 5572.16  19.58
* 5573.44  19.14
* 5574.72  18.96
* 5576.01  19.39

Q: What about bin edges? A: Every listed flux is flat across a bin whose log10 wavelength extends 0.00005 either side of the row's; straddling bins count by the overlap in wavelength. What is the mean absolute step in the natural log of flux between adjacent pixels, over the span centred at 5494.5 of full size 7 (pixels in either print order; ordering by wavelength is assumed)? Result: 0.010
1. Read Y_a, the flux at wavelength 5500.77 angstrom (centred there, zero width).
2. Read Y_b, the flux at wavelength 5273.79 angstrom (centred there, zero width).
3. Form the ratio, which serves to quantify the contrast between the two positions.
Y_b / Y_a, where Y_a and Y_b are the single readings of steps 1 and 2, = 0.97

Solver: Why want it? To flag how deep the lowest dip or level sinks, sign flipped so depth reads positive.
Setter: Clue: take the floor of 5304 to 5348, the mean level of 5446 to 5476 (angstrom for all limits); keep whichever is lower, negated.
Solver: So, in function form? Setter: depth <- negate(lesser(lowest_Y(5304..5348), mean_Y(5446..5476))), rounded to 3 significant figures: -16.6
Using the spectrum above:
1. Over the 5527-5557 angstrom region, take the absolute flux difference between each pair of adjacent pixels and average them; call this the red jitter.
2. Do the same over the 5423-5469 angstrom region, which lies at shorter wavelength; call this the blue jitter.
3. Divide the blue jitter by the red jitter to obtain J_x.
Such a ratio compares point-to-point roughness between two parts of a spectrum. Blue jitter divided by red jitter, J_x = 1.9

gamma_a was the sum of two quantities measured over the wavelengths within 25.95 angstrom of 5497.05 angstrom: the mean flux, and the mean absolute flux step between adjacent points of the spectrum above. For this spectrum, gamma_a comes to 21.15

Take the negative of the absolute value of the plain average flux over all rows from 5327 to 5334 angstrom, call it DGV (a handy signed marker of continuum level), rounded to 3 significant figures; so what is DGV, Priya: -18.8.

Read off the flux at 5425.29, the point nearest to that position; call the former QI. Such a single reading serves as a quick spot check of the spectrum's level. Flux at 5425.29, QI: 20.44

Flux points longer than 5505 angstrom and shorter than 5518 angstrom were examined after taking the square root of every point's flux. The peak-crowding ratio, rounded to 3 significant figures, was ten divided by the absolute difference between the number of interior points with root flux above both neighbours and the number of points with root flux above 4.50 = 1.43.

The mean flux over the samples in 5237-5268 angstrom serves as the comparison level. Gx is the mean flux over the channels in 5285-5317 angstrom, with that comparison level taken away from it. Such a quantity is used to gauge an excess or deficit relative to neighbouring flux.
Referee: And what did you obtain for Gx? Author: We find 1.0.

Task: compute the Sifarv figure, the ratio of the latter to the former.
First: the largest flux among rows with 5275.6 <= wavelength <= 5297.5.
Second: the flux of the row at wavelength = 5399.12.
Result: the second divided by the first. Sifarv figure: 0.94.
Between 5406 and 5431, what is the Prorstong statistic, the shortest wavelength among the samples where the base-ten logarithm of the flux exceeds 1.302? 5411.57 angstrom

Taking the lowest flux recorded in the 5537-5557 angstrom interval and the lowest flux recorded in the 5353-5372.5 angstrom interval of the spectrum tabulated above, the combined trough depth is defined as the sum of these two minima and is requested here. 38.91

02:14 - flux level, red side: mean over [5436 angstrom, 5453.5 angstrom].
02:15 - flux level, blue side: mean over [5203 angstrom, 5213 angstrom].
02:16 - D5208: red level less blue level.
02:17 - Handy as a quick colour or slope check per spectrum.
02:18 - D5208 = 3.4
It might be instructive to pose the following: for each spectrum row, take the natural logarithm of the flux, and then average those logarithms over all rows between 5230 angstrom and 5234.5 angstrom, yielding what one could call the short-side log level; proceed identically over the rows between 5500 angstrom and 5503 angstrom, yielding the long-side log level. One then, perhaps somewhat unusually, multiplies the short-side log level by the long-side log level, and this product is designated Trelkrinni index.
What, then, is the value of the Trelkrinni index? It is 8.99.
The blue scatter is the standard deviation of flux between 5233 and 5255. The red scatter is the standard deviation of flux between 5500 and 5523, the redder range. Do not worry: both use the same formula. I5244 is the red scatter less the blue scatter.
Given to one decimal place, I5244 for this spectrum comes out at 0.1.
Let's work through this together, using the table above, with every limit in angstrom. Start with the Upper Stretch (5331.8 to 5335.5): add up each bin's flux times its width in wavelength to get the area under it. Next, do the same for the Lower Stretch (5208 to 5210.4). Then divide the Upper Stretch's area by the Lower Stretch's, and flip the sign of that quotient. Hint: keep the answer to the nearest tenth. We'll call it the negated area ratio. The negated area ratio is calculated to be -1.9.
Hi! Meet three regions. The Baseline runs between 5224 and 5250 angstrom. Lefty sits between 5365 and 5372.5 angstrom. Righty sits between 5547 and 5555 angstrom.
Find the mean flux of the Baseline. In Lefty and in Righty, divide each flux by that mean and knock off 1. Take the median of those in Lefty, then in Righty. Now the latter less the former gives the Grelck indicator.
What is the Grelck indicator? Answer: 0.11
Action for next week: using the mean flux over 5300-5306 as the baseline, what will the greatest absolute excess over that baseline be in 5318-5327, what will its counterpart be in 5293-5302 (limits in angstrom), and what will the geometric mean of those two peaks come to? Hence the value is 2.0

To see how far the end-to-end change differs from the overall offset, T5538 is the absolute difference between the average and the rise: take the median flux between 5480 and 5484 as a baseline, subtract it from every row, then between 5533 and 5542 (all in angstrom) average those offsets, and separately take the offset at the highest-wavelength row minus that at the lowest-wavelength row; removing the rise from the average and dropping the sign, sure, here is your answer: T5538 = 0.13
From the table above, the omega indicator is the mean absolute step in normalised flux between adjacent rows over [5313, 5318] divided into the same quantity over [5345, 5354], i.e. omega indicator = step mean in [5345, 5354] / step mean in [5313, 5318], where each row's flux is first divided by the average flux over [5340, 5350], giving 1.2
